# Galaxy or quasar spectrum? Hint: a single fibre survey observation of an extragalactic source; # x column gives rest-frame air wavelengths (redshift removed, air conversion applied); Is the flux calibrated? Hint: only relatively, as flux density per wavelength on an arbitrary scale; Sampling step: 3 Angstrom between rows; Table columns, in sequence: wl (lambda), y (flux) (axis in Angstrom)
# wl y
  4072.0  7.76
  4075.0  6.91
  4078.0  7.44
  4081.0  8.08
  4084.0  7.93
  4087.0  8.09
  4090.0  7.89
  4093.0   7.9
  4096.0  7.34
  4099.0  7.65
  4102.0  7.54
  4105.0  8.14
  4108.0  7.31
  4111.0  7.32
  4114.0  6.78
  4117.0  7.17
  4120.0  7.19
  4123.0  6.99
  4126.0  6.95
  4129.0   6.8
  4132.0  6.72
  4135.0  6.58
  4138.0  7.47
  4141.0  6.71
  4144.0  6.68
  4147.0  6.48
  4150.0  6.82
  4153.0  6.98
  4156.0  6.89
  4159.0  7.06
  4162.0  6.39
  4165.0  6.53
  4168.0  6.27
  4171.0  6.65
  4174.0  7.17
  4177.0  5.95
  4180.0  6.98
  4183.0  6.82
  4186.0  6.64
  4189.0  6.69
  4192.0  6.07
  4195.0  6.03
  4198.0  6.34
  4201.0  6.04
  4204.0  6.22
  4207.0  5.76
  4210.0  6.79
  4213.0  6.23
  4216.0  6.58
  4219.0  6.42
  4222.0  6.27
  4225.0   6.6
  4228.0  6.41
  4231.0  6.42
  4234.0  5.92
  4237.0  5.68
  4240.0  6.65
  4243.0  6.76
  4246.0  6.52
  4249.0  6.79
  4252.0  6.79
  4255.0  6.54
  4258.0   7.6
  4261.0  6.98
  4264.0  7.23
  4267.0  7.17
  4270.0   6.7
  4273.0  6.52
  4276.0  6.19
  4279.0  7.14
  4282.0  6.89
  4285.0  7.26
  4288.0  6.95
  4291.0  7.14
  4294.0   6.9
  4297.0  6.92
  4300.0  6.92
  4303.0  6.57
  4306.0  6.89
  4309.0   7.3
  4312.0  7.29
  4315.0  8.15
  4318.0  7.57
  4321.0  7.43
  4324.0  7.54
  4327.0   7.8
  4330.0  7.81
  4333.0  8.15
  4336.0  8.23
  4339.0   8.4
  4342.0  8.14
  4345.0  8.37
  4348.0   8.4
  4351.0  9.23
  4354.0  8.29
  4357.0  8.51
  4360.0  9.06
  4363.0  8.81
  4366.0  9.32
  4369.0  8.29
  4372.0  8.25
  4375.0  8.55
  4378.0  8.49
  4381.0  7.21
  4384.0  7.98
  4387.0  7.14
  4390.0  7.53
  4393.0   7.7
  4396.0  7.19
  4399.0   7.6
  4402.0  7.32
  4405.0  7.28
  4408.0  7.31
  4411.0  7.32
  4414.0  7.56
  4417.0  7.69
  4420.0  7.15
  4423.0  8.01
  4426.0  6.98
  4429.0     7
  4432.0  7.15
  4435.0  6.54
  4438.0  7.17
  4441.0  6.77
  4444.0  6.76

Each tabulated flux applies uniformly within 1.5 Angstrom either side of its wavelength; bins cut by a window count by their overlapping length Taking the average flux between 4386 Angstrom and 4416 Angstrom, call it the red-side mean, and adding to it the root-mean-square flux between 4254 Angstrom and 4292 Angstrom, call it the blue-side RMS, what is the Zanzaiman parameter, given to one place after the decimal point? 14.4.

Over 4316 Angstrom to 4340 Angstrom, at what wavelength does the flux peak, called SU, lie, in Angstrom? 4339.0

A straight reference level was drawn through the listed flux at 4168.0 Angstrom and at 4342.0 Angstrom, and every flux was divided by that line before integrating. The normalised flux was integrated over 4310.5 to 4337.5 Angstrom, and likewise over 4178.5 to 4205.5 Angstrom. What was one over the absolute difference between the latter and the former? 5.4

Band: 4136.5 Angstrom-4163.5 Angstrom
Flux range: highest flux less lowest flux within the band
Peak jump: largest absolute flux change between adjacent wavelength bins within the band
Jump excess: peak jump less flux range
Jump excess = -0.3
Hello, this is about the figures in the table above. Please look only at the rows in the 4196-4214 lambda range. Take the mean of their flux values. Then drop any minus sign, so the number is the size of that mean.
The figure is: 6.2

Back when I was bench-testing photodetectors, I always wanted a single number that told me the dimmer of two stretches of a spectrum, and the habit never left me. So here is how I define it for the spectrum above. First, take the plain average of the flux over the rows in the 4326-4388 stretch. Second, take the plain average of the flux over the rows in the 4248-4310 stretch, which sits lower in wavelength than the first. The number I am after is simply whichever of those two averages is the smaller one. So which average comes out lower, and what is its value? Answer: 6.9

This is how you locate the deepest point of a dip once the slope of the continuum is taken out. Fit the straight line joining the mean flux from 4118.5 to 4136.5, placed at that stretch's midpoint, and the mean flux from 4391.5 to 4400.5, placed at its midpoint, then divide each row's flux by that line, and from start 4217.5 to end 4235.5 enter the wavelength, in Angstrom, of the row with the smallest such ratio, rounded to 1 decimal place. 4234.0 Angstrom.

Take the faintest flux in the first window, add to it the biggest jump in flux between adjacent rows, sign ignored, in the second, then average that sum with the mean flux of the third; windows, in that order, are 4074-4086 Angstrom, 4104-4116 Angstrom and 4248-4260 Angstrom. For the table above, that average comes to 7.34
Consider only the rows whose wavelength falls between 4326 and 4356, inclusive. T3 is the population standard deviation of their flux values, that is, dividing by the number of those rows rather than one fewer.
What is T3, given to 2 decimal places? 0.38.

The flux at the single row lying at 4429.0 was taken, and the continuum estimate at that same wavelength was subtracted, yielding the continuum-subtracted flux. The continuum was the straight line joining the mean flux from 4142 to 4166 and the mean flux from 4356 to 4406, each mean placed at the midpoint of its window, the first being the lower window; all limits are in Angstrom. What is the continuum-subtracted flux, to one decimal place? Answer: -1.3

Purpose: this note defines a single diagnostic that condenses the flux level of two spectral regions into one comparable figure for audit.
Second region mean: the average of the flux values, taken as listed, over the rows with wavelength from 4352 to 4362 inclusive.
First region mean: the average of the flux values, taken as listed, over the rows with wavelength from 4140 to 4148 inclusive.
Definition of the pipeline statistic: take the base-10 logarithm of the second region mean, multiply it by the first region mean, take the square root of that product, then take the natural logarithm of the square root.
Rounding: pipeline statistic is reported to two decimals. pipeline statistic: 0.91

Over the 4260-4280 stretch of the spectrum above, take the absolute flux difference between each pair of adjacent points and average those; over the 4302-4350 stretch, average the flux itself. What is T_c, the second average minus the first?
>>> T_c 7.4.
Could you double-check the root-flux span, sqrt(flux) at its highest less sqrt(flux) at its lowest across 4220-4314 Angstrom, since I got 0.37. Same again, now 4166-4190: 0.24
